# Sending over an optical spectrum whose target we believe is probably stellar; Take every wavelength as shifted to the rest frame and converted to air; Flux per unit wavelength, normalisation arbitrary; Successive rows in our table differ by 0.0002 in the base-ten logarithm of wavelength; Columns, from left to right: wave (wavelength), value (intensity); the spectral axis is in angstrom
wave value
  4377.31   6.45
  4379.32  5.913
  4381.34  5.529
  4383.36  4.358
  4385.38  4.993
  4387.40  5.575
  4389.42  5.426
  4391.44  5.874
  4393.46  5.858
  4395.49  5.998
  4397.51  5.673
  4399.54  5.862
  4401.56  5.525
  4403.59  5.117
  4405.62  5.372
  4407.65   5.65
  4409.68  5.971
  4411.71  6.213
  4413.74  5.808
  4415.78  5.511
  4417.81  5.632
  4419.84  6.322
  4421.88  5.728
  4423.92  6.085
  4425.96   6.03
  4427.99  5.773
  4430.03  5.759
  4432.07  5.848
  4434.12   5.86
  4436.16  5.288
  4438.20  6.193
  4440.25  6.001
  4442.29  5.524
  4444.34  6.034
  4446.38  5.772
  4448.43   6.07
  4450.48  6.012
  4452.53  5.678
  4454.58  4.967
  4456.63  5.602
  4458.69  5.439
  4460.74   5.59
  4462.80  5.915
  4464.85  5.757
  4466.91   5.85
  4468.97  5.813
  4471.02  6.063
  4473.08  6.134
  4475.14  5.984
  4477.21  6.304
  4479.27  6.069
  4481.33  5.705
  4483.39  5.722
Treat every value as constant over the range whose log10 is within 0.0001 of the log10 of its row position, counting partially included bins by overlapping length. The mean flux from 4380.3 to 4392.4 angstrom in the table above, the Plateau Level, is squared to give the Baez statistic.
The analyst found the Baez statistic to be 28.0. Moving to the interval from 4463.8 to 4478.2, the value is 35.8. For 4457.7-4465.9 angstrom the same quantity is 32.2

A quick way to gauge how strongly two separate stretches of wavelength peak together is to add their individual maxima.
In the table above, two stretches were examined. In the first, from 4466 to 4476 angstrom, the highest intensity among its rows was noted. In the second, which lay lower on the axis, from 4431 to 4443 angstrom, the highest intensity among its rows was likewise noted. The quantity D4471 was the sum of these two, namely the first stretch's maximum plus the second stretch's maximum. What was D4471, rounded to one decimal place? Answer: 12.3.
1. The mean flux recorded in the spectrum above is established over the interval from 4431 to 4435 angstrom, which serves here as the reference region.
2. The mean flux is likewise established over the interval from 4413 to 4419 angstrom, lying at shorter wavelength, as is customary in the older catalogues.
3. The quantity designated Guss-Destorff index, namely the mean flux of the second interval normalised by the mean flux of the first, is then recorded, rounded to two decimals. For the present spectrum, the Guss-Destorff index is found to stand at 0.97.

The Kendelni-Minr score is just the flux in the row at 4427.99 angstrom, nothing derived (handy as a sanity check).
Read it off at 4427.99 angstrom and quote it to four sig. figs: 5.773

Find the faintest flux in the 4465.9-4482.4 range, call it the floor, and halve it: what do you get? 2.85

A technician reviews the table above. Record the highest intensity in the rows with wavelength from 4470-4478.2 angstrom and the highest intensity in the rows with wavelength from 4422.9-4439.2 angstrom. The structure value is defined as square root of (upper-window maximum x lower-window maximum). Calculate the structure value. 6.25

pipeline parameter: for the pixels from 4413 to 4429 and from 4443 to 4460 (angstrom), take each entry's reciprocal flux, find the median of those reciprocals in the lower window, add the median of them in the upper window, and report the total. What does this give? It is 0.3474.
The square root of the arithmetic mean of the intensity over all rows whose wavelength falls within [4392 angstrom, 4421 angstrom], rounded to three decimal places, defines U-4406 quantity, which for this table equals 2.398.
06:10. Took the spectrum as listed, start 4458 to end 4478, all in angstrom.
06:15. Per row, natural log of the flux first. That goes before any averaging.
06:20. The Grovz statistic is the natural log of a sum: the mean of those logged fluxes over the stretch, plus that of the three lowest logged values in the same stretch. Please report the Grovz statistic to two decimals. 1.25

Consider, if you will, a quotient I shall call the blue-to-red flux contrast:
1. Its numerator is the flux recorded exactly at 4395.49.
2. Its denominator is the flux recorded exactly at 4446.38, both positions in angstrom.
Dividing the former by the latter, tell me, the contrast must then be 1.04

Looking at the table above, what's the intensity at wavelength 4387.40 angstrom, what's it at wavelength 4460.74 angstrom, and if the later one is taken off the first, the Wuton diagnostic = 0.0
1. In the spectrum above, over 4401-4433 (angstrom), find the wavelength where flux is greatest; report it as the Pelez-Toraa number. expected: 4419.84 angstrom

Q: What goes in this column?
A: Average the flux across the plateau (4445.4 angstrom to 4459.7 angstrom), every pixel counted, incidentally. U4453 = 5.65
